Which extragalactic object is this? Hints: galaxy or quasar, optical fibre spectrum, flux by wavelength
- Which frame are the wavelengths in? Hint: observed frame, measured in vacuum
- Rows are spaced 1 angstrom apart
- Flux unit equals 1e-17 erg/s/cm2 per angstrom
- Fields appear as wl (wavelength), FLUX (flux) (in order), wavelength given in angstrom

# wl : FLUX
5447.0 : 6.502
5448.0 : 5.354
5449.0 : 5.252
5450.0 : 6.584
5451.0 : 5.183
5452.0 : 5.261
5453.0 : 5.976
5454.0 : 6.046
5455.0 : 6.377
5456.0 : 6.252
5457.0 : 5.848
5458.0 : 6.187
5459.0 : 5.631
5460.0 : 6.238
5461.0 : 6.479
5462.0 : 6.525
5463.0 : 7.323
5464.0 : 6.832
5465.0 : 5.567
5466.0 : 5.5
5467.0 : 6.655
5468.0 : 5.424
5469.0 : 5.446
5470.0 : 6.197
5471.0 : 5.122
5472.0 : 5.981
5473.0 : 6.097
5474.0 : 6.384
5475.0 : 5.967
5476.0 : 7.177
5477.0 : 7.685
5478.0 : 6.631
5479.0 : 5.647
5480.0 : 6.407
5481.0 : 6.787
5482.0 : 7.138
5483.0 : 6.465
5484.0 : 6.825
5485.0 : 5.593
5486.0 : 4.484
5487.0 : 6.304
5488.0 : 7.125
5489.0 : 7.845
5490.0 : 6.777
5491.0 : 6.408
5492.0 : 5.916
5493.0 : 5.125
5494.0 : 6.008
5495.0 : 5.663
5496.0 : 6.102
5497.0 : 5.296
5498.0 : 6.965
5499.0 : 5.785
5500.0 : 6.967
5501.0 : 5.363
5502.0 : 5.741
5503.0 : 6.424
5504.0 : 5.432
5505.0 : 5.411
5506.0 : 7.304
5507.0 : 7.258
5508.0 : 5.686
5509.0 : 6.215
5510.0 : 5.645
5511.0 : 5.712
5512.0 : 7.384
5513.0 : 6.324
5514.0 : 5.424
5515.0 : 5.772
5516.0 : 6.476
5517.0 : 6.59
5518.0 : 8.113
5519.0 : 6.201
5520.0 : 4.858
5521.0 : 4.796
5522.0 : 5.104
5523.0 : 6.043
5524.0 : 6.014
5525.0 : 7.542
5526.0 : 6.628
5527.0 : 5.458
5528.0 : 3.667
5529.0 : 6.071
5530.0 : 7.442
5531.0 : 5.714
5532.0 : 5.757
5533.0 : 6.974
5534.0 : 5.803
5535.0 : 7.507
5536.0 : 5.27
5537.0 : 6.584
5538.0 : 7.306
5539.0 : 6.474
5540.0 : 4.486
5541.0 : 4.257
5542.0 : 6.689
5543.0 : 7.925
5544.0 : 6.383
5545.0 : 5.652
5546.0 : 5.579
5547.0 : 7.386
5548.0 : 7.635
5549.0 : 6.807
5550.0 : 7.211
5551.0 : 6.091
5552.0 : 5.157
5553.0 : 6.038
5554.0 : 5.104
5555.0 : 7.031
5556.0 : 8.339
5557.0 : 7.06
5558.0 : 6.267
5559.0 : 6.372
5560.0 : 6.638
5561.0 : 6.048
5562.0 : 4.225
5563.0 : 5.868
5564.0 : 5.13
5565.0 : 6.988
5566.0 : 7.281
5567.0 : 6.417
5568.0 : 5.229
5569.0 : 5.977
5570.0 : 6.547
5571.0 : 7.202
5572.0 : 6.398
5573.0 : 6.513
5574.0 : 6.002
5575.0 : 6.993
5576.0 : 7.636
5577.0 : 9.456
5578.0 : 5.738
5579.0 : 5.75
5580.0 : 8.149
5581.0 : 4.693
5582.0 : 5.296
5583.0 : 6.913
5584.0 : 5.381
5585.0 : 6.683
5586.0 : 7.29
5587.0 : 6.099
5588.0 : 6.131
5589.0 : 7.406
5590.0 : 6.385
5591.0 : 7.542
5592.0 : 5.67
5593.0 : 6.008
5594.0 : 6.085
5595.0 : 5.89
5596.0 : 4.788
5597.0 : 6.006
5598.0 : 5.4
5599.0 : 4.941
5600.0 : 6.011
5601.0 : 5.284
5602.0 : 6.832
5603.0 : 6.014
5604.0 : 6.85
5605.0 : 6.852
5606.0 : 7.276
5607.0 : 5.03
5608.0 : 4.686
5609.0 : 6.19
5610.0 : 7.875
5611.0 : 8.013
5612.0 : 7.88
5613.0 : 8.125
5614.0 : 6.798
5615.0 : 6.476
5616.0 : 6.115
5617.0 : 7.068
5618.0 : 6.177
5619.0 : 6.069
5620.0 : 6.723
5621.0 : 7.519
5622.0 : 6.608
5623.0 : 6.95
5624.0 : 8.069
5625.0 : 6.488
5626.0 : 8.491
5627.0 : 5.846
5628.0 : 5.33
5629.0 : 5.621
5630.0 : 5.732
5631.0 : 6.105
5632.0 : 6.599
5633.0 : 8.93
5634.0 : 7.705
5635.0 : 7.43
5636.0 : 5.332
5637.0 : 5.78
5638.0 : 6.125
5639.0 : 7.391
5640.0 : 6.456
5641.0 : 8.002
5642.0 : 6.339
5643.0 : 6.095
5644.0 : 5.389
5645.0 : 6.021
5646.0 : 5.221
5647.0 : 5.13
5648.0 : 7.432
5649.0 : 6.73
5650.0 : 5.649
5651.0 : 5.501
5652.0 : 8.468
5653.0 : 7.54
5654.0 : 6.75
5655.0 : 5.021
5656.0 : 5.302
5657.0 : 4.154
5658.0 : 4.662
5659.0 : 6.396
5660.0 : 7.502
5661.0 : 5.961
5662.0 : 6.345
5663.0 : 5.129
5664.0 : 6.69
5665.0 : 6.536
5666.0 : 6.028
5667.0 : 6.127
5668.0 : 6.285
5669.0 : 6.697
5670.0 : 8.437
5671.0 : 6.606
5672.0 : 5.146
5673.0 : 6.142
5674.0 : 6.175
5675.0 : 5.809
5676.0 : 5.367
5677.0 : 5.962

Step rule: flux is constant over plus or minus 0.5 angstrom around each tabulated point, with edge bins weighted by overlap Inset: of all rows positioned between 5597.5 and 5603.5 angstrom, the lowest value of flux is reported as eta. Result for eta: 4.941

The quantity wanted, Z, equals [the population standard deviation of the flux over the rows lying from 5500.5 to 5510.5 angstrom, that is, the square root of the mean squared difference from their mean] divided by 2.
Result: 0.35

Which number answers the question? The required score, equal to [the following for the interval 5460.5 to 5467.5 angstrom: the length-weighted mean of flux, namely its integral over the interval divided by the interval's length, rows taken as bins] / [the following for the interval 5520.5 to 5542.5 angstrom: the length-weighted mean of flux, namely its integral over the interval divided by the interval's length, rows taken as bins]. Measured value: 1.07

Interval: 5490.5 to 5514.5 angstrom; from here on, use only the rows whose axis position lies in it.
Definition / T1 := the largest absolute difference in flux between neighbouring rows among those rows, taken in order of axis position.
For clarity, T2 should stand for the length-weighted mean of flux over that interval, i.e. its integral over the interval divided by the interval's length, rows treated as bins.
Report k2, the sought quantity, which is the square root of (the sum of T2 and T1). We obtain 2.82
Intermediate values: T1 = 1.9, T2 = 6.06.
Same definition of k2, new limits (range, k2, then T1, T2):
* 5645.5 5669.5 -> 3.02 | 3.0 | 6.14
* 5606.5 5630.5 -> 3.05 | 2.6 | 6.66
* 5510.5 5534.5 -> 2.91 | 2.4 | 6.08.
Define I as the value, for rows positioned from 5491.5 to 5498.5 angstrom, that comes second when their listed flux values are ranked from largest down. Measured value 6.102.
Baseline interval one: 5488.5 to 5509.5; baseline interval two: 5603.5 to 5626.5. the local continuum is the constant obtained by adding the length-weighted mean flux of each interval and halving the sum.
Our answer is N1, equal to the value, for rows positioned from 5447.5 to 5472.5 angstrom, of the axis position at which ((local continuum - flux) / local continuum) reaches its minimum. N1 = 5463.0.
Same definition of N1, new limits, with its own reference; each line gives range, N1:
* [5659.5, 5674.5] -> 5670.0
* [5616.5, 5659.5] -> 5633.0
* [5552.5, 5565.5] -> 5556.0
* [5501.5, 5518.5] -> 5518.0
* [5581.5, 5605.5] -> 5591.0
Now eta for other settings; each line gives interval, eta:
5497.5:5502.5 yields 5.363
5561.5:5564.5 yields 4.225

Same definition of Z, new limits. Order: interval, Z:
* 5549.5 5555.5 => 0.41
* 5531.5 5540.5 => 0.47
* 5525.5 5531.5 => 0.58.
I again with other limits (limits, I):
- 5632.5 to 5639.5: 7.705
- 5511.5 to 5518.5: 7.384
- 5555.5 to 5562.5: 7.06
